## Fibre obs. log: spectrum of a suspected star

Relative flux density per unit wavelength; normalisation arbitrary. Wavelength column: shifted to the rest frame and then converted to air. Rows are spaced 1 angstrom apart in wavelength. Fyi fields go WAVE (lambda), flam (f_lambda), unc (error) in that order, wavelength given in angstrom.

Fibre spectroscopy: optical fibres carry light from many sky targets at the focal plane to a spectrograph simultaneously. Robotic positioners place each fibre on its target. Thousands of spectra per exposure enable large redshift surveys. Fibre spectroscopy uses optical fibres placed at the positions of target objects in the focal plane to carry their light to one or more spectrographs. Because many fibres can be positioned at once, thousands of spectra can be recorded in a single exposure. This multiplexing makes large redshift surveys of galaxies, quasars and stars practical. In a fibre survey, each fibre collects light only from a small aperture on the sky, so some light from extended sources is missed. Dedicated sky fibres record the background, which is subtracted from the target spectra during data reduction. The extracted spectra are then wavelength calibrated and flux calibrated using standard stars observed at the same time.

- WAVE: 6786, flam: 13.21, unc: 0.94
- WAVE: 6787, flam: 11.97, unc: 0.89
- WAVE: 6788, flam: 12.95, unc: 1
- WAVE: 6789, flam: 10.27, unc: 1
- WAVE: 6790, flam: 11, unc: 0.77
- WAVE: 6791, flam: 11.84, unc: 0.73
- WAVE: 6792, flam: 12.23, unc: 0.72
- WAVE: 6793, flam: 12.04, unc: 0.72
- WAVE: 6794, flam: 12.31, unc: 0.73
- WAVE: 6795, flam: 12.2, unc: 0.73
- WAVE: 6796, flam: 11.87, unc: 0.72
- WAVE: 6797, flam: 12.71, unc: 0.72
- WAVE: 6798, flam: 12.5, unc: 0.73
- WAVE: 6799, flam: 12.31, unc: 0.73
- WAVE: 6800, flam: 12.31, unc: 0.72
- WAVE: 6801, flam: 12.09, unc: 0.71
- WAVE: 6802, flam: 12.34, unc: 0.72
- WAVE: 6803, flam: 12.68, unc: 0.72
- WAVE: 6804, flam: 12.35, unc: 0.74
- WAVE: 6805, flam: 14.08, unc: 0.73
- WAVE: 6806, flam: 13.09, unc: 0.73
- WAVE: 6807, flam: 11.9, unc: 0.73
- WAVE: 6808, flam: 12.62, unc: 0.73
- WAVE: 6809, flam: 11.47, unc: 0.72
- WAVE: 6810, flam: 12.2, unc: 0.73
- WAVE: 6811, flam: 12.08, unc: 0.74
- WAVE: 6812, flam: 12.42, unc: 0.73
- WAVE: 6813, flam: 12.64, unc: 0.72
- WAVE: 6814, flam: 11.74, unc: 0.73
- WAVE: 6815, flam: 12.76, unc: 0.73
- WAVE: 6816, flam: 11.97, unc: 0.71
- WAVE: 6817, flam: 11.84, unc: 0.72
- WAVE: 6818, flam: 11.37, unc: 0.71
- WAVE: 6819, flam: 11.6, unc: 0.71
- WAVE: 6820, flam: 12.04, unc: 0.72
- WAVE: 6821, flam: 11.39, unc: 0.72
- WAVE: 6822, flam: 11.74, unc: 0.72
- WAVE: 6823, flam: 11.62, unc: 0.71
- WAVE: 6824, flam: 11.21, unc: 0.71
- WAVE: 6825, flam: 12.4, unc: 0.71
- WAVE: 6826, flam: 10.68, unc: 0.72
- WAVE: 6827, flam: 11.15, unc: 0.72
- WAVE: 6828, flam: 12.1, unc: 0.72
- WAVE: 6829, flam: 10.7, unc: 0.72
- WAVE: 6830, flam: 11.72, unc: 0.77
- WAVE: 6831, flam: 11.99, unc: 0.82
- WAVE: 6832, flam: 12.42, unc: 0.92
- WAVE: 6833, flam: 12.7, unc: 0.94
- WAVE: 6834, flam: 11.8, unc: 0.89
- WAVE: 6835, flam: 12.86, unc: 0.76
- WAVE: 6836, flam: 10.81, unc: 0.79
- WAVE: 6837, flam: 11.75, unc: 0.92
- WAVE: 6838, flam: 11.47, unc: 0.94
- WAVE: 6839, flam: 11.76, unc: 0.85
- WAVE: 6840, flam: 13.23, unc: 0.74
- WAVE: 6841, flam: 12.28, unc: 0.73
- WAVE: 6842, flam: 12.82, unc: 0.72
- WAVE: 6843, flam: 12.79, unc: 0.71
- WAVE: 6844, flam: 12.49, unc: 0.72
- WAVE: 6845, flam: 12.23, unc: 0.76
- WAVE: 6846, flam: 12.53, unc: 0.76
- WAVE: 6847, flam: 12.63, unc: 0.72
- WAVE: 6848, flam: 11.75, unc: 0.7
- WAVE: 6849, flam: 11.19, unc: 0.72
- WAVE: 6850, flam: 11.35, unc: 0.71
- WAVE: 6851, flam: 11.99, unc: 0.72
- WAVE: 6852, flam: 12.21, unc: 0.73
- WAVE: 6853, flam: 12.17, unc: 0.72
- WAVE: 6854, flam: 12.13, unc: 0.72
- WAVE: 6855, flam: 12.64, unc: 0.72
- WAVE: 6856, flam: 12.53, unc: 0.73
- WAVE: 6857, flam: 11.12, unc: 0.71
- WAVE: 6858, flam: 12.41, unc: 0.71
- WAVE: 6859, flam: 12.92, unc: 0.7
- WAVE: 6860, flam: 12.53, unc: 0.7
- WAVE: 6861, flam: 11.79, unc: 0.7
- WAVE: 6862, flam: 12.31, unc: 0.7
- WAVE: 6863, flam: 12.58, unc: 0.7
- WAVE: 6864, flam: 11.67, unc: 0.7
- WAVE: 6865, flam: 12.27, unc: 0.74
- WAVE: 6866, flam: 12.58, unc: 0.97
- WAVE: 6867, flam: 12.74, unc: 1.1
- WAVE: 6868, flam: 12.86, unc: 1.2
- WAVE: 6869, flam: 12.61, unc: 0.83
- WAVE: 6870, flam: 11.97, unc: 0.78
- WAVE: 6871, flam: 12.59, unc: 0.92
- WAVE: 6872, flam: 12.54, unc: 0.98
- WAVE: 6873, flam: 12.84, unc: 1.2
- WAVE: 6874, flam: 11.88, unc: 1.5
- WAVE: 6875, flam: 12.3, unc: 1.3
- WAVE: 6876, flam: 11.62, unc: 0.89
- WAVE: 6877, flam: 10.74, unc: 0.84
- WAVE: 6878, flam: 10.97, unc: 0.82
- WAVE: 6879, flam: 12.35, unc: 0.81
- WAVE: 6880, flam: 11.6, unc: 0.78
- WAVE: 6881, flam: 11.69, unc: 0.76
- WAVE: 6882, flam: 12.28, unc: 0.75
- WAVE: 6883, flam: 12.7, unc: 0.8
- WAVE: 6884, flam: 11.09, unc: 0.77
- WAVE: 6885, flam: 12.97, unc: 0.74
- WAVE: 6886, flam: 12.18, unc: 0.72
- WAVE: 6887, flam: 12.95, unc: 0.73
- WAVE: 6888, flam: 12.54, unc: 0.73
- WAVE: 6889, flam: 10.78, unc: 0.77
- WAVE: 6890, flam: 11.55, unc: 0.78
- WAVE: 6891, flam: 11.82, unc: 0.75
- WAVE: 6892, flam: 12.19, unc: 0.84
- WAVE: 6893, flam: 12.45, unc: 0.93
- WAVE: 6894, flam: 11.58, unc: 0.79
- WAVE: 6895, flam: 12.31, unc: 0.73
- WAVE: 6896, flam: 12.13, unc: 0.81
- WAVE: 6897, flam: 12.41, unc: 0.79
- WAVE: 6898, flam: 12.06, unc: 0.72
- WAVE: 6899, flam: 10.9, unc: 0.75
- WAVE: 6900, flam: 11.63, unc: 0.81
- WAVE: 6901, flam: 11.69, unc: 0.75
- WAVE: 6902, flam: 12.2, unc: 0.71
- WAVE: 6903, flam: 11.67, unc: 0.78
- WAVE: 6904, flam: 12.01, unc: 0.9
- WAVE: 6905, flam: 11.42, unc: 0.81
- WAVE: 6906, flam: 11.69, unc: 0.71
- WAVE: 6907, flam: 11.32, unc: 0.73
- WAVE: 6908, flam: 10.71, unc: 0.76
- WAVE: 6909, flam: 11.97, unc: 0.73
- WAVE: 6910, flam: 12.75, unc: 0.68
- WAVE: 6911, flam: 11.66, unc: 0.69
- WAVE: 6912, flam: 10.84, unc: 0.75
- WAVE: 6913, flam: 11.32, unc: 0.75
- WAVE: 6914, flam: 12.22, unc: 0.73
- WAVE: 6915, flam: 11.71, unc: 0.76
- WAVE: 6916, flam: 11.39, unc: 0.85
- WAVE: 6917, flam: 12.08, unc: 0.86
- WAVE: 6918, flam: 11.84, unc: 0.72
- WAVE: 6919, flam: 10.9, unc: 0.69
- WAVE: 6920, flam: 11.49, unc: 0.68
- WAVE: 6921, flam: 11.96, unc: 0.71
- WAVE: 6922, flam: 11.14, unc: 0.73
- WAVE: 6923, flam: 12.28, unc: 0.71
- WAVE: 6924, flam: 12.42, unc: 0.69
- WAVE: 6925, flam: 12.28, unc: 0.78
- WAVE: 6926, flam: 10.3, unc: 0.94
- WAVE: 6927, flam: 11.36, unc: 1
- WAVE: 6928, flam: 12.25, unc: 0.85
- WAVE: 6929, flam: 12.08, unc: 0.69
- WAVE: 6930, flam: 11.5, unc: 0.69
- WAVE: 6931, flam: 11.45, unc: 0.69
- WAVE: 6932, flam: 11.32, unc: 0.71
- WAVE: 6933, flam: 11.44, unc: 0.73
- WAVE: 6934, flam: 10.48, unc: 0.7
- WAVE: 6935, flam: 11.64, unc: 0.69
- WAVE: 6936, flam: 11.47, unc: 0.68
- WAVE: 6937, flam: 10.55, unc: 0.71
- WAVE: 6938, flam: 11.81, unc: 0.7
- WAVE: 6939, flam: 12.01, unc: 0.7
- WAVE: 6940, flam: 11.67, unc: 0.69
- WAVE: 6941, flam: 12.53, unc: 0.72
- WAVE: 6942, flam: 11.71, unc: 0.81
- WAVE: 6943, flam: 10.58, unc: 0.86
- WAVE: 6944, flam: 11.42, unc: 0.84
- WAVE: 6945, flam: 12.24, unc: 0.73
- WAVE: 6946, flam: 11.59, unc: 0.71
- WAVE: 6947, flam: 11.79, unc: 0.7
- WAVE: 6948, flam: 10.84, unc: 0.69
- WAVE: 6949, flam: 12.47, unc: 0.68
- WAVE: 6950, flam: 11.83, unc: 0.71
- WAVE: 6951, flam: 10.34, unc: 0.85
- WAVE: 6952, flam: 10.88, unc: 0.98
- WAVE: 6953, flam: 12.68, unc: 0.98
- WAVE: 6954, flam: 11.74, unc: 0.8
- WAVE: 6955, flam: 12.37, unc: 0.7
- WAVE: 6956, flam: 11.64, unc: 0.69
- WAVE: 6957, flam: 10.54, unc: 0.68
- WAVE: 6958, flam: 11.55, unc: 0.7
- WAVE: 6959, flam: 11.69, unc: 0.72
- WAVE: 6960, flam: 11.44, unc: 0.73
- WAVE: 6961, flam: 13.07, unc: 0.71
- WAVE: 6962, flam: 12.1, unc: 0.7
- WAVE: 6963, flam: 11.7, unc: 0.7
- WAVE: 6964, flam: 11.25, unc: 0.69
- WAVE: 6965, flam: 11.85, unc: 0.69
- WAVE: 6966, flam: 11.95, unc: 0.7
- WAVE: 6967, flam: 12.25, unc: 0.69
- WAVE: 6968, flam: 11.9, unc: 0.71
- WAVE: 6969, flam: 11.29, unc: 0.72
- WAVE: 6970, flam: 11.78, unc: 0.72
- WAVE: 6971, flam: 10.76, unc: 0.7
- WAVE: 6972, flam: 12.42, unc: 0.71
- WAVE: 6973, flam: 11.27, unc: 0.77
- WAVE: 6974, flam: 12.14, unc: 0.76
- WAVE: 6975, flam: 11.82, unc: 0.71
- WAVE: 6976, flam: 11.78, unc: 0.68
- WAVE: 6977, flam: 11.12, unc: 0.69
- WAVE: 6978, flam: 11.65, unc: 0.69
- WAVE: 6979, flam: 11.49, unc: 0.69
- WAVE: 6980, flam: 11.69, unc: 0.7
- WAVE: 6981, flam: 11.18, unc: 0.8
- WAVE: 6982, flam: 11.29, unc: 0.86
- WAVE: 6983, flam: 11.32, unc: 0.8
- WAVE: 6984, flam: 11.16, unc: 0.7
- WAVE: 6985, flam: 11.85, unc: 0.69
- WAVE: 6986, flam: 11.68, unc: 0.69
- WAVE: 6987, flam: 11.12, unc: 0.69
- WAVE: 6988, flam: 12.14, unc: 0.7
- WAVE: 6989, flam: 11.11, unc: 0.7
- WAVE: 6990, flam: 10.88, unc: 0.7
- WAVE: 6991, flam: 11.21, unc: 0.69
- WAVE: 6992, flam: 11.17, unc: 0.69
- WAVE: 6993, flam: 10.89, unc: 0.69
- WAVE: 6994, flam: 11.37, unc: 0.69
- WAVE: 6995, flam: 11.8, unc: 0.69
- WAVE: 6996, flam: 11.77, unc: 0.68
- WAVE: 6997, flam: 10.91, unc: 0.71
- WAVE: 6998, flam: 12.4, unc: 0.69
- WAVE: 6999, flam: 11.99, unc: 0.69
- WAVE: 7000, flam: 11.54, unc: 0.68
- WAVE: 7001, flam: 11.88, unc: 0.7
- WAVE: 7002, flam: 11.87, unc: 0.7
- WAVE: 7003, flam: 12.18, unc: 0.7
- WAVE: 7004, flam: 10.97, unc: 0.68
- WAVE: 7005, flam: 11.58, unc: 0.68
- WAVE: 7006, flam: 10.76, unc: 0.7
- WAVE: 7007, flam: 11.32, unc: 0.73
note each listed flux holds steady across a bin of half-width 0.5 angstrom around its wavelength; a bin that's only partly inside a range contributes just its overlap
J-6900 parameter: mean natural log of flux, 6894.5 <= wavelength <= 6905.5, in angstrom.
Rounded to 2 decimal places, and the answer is 2.47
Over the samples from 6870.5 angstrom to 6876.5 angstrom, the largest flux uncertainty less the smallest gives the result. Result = 0.61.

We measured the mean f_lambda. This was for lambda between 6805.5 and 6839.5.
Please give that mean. 11.9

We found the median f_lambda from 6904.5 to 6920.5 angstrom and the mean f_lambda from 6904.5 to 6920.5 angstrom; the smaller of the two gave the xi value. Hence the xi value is 11.6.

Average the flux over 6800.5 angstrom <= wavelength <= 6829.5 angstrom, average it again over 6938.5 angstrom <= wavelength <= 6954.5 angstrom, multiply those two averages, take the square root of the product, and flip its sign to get -11.8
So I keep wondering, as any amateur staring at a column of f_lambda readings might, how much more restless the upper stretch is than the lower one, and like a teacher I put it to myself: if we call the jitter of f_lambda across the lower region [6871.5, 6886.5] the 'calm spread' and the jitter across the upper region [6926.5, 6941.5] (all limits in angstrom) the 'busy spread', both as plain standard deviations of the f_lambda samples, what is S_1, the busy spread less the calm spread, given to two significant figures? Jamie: -0.13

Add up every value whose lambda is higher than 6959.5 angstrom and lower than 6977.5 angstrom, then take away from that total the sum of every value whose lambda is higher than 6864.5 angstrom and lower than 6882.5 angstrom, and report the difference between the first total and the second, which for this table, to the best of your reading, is -6.5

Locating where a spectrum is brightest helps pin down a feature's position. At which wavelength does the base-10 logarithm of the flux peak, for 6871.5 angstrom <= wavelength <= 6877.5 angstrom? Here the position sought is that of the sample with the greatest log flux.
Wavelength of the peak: 6873 angstrom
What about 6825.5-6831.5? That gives 6828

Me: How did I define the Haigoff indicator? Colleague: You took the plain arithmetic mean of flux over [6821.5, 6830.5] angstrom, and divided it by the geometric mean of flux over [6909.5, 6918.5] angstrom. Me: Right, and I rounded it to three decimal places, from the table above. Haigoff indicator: 0.977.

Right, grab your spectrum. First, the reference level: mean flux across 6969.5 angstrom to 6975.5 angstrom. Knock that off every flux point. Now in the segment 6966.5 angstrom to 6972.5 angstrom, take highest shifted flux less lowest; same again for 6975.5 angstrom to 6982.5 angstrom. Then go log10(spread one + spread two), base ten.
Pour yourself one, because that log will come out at 0.37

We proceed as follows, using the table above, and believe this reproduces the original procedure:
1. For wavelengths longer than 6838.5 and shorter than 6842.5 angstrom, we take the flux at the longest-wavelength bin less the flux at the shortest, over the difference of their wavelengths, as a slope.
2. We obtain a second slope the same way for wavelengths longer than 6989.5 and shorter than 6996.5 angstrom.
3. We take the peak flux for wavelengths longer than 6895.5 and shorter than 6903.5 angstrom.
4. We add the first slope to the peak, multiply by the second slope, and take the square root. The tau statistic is 1.38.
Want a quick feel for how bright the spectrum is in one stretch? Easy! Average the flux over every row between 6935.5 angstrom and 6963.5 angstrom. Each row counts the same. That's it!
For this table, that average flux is 11.7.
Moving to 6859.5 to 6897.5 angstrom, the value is 12.1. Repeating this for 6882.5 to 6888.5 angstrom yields 12.4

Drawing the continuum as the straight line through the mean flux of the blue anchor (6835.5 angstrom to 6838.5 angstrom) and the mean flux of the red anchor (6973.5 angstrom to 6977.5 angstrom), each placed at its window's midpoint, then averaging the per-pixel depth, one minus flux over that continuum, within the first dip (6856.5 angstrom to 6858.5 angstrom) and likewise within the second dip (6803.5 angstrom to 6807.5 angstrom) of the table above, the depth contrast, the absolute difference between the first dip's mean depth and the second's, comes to 0.11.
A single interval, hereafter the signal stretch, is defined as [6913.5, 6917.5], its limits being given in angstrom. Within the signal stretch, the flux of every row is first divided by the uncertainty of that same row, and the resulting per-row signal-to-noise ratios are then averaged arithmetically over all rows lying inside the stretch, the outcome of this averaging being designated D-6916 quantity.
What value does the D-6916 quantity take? 14.9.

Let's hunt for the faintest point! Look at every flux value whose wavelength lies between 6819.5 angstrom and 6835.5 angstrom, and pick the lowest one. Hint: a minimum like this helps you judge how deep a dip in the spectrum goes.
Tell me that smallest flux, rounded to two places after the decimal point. 10.68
